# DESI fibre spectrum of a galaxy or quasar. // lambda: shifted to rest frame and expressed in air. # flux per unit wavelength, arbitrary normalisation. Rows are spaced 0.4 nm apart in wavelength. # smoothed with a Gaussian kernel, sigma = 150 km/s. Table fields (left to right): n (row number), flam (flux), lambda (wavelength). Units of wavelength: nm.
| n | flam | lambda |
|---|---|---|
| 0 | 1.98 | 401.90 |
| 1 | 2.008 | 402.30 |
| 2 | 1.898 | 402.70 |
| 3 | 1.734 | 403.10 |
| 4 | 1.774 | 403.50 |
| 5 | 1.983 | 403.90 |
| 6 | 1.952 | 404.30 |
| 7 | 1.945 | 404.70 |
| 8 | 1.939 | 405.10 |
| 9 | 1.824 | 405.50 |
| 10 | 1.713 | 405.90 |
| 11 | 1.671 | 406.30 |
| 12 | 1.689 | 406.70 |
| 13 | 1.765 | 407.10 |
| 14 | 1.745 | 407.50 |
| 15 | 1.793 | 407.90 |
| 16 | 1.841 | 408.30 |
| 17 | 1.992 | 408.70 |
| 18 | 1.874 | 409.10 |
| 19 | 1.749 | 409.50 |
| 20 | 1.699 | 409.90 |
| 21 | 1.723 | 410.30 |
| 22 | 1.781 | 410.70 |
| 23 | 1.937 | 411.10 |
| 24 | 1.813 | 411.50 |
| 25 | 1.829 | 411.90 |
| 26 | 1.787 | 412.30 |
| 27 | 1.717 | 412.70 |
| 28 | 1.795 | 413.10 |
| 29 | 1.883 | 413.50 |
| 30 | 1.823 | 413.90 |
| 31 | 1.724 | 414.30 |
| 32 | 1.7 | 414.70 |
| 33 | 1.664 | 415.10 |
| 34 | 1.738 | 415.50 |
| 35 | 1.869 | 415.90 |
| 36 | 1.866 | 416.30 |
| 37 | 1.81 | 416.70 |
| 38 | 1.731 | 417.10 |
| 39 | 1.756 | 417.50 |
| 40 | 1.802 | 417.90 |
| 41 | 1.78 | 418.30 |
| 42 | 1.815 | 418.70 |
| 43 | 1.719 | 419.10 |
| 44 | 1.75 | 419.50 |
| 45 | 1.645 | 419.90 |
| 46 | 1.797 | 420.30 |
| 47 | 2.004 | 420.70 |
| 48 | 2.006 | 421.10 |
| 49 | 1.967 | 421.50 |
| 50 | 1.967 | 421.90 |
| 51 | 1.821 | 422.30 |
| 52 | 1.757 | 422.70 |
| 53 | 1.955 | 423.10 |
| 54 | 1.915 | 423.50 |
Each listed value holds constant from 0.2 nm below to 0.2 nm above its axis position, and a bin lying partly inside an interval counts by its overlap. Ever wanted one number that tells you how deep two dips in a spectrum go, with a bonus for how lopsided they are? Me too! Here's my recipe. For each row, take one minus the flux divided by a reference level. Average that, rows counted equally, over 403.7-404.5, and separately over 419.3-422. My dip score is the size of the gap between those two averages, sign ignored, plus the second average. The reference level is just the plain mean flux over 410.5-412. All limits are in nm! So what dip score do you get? 0.03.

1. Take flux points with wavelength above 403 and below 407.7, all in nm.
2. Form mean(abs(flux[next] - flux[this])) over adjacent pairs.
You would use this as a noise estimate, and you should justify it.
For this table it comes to 0.061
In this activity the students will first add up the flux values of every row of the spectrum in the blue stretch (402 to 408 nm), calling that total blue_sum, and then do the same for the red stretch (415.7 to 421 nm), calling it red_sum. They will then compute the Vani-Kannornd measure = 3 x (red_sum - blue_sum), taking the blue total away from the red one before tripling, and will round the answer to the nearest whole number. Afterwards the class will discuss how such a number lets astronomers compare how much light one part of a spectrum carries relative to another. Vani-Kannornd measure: -12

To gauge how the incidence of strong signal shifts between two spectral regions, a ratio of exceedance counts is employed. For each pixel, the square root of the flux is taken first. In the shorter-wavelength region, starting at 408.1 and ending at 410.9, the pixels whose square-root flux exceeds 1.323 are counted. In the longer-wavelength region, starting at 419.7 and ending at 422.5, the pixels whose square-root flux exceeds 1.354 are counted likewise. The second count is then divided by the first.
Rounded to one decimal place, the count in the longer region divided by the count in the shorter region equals 1.0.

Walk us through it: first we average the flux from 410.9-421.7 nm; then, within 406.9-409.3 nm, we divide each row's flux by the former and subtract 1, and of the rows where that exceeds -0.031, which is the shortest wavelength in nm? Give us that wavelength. 407.10 nm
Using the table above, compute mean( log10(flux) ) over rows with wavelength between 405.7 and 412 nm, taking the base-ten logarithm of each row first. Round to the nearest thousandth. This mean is 0.252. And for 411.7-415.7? 0.247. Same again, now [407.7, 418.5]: 0.254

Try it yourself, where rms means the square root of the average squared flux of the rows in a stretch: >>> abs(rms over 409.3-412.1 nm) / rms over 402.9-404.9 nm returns 0.95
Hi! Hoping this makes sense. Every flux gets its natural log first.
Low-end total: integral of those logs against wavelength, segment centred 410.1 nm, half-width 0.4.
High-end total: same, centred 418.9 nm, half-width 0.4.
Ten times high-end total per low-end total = 10.6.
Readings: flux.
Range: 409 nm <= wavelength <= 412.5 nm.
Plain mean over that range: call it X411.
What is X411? 1.80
